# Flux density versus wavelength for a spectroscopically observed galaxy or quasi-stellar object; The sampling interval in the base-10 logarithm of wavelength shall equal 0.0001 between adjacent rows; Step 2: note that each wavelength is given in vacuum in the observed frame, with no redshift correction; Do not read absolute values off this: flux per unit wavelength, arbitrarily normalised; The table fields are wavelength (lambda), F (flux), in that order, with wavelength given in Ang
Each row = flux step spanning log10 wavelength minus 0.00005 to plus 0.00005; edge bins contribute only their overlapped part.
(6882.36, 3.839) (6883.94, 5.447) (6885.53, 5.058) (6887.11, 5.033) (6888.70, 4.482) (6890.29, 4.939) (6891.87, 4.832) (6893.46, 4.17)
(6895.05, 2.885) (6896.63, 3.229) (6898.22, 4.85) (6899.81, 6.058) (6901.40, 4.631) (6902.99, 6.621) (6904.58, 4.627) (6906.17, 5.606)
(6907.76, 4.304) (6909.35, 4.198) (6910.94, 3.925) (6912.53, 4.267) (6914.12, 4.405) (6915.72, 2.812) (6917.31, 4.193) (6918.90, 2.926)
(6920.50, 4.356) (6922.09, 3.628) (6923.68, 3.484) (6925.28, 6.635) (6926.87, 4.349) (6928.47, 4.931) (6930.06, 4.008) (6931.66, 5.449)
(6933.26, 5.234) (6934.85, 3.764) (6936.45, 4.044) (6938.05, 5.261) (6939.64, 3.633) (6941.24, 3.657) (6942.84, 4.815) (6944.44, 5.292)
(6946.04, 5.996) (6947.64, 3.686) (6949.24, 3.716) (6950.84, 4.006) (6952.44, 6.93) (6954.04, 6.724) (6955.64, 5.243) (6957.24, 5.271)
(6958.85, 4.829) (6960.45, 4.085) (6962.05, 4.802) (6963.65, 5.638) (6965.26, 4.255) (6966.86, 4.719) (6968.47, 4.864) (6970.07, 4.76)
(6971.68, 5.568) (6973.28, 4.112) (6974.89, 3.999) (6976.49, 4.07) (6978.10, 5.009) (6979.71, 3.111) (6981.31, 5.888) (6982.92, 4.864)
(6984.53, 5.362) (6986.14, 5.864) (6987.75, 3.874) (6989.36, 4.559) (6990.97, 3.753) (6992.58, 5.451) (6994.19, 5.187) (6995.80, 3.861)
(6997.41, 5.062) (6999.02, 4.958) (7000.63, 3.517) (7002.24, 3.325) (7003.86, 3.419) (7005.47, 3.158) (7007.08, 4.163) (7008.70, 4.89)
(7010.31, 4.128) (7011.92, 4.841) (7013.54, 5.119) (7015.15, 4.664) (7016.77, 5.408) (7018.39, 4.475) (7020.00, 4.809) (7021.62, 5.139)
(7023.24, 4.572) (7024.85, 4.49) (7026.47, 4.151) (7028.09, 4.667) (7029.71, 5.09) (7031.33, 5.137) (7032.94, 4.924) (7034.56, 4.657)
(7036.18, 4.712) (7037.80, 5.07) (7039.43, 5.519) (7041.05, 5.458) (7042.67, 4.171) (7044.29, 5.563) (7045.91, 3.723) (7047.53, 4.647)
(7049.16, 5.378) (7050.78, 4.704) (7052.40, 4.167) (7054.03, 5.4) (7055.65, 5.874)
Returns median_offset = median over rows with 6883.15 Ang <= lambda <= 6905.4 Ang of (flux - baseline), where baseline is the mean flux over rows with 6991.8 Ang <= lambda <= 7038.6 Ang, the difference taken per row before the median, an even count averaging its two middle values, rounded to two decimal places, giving 0.25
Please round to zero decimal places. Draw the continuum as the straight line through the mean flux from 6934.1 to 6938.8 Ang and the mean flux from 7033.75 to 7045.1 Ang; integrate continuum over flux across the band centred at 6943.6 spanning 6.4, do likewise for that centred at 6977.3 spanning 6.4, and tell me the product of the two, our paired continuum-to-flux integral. 44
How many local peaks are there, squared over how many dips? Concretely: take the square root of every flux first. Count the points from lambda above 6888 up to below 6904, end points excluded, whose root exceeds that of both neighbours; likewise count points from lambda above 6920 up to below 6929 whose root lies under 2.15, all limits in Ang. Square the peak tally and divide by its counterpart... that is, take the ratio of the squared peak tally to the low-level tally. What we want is 1.0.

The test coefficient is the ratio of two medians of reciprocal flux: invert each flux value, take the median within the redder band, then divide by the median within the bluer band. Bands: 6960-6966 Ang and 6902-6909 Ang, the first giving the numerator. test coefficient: 1.1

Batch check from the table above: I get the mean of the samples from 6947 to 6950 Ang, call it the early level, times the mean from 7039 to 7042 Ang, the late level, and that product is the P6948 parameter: 20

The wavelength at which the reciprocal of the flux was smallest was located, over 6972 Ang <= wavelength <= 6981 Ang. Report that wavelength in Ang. 6978.10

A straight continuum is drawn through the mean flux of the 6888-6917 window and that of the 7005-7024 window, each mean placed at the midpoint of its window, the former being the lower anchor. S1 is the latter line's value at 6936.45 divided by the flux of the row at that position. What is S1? 1.12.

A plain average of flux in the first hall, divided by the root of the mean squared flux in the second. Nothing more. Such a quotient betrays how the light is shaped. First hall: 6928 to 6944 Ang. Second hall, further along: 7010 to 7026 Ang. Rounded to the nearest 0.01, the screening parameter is 0.94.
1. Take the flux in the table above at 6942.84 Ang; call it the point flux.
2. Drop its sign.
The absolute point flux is 4.8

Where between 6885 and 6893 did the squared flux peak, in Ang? 6885.53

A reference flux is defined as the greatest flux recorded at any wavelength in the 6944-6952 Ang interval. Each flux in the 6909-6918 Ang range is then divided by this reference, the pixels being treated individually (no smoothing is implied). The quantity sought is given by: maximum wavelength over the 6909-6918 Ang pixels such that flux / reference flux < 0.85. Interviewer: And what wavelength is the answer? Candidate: 6917.31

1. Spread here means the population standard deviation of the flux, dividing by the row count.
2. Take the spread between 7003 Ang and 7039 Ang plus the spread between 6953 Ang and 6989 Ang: 1.34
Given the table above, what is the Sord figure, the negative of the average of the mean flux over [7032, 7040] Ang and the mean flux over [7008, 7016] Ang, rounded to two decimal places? -4.85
